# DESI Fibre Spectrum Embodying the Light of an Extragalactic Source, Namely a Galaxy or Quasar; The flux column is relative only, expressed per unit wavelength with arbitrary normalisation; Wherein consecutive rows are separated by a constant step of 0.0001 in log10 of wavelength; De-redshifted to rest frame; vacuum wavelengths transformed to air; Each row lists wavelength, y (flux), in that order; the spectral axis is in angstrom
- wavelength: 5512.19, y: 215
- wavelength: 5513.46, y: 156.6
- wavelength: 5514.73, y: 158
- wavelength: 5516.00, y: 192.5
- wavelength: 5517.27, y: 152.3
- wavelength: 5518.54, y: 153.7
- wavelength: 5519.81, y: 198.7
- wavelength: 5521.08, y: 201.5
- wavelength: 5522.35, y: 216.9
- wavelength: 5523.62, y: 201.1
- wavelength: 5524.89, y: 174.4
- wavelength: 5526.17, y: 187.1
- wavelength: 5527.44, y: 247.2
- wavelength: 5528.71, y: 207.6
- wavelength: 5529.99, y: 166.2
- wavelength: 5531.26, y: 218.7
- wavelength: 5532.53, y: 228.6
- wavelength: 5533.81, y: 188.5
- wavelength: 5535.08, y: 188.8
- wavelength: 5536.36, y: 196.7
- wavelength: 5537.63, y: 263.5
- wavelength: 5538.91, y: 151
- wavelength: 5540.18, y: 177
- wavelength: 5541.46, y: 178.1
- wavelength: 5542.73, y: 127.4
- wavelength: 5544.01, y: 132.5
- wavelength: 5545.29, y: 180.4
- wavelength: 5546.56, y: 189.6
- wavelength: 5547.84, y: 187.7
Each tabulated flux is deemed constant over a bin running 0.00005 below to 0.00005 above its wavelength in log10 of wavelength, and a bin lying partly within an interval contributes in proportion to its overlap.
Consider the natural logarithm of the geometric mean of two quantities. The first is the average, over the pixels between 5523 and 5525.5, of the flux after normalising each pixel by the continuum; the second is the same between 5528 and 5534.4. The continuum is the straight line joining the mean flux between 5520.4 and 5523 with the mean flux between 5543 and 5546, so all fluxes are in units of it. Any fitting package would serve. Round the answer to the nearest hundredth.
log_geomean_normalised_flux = 0.00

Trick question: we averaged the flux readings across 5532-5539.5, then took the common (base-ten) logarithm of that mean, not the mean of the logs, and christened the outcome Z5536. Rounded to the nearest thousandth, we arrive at 2.307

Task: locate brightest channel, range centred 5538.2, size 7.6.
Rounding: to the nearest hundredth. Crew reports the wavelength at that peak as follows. 5537.63 angstrom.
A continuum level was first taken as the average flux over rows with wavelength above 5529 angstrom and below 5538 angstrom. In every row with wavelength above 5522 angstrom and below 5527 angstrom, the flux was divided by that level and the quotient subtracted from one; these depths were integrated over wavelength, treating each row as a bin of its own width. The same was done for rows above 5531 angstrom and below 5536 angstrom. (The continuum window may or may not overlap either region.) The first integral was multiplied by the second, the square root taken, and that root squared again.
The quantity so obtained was 0.01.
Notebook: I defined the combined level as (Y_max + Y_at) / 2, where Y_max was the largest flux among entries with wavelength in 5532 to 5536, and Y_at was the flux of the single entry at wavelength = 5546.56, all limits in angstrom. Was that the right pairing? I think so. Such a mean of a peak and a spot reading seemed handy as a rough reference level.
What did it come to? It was 209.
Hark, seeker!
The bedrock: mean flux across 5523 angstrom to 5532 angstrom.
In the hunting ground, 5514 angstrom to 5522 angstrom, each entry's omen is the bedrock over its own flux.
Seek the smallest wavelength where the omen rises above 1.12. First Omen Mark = 5514.73 angstrom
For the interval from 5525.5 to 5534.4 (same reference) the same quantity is 5529.99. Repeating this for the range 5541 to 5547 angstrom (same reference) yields 5541.46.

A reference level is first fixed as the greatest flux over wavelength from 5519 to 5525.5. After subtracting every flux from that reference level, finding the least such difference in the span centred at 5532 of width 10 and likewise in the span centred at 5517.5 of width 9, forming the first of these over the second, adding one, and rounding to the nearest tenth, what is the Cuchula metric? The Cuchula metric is -1.0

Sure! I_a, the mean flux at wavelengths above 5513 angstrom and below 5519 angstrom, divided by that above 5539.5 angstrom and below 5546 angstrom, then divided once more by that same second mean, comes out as 0.0064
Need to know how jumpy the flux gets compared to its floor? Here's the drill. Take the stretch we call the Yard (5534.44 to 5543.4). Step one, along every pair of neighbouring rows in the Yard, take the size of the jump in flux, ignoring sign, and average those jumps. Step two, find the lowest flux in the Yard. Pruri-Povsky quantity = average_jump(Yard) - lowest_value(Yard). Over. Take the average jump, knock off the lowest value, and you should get -83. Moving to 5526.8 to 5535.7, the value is -136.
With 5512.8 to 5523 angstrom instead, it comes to -132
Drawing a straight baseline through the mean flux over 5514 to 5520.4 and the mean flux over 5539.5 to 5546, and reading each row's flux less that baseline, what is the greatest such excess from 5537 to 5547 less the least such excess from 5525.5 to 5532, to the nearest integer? 101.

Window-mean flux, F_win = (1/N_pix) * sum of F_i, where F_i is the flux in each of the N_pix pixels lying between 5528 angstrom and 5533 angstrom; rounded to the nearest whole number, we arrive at 205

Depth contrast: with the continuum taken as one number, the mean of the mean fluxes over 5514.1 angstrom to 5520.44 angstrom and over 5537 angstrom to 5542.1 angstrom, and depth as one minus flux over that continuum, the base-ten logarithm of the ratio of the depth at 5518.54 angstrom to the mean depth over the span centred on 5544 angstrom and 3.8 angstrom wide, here -0.10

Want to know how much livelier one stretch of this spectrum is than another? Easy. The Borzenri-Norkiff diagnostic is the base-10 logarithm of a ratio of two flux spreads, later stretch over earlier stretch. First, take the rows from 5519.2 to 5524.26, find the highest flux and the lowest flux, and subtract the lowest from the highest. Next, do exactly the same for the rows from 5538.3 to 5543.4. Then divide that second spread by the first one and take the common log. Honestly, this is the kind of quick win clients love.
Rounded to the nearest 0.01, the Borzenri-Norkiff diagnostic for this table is 0.44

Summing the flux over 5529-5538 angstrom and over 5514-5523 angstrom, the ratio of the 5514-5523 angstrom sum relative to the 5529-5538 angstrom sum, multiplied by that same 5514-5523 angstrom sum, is 1118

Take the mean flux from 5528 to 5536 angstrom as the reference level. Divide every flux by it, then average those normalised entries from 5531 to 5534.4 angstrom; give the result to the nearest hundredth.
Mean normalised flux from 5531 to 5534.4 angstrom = 1.06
